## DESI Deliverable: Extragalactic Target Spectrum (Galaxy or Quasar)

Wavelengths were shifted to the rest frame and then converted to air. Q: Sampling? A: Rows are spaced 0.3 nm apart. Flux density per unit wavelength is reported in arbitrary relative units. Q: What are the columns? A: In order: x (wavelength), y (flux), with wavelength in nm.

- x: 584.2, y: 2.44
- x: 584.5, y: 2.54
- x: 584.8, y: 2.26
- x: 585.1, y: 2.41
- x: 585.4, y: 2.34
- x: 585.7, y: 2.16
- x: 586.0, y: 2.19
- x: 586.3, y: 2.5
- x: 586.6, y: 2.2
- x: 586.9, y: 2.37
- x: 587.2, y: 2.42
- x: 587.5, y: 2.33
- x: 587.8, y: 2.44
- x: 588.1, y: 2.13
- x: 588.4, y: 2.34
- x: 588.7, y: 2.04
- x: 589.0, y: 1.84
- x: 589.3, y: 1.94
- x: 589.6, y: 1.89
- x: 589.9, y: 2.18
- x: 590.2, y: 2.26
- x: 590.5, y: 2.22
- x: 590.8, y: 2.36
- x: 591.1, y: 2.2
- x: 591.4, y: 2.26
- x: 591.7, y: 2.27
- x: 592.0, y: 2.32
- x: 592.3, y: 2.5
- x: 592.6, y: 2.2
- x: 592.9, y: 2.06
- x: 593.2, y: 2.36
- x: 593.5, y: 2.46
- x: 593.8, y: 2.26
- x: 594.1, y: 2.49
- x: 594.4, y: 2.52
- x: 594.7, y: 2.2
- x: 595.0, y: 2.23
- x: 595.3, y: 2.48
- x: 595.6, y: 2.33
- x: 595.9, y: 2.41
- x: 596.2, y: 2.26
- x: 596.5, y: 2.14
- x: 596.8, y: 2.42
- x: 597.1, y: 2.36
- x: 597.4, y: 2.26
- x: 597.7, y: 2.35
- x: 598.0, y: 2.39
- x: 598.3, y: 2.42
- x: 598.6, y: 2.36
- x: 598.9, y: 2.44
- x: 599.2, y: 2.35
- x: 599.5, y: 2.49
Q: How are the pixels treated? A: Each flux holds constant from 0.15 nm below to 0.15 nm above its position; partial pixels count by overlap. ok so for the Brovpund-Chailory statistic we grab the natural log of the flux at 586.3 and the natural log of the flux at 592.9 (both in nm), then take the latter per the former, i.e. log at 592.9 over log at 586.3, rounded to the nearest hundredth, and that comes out 0.79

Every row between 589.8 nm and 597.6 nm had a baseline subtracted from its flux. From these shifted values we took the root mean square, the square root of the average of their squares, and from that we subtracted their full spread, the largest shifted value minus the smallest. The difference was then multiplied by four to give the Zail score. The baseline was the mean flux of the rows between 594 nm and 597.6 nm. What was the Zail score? -1.35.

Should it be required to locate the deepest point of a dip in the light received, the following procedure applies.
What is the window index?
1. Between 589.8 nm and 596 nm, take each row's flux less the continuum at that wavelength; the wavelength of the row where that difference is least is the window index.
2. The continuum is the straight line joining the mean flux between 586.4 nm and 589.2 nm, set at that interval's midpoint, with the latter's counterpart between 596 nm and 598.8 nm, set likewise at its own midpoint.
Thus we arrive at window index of 592.9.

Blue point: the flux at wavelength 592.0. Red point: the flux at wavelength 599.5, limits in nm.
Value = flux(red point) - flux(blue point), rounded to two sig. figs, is 0.17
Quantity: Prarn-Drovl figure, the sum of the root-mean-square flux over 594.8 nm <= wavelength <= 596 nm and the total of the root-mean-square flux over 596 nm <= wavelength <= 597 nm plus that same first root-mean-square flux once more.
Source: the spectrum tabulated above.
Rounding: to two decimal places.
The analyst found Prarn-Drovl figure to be 7.00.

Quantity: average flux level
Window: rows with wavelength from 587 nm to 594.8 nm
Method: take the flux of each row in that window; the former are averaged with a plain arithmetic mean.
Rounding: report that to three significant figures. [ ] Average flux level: 2.25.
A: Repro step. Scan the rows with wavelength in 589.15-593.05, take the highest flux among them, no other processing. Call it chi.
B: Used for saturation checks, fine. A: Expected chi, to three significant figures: 2.50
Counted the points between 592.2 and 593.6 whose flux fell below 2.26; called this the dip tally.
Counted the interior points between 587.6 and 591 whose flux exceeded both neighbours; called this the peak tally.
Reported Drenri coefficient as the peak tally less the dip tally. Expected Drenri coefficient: 1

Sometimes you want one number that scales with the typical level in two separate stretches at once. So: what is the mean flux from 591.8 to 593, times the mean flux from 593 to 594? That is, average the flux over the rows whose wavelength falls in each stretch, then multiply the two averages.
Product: 5.36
